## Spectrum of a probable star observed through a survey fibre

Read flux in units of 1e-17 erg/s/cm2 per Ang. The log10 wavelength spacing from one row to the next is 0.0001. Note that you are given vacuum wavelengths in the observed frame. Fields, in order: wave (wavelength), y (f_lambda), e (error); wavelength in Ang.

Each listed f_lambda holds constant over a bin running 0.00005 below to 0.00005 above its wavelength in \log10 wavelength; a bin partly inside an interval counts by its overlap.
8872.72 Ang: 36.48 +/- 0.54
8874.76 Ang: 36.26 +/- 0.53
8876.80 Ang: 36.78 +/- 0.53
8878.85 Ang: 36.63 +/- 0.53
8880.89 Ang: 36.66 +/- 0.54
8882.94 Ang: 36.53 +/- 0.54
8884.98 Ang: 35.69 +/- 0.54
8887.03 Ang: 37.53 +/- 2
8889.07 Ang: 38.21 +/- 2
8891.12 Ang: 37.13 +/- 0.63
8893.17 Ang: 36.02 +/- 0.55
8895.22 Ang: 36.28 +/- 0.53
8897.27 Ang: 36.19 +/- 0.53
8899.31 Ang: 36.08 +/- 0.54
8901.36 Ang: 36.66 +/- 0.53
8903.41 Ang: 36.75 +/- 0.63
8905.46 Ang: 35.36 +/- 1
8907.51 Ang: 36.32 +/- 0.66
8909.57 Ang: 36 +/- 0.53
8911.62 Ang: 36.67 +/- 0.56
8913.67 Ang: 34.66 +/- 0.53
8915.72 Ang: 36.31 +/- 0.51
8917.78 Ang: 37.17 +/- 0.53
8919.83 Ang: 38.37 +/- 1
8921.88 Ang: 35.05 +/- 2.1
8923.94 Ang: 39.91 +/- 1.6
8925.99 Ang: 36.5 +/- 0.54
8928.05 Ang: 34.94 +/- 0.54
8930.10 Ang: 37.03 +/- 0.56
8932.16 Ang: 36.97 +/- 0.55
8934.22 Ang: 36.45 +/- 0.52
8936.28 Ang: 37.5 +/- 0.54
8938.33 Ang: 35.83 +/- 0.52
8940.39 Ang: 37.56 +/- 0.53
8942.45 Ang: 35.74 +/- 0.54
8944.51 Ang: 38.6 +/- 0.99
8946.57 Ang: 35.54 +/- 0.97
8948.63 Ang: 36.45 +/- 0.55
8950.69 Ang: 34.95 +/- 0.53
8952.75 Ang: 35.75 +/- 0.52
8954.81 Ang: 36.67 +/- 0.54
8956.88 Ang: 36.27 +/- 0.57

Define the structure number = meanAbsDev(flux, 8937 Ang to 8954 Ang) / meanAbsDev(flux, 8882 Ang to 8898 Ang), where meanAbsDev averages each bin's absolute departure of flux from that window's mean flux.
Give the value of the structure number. 1.3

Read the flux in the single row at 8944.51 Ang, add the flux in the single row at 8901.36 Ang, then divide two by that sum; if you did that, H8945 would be 0.0266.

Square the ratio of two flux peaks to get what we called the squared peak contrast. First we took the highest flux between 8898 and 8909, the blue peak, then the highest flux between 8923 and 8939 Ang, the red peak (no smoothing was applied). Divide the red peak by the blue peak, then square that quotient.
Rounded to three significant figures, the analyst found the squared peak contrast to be 1.18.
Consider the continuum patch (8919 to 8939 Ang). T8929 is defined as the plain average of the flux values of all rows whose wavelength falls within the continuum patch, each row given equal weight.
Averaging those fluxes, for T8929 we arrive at 36.9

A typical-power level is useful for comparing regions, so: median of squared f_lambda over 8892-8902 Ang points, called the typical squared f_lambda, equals 1310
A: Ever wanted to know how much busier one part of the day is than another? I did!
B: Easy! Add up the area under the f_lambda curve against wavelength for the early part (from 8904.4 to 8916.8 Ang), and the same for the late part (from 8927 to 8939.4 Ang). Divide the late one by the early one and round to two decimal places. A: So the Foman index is 1.02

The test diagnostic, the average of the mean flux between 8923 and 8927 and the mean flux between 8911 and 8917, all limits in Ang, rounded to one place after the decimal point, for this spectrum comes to 37.0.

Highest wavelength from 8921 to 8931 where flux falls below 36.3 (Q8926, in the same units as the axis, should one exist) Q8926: 8928.05 Ang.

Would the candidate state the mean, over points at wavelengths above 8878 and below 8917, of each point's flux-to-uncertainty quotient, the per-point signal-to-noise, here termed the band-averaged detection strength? 59.2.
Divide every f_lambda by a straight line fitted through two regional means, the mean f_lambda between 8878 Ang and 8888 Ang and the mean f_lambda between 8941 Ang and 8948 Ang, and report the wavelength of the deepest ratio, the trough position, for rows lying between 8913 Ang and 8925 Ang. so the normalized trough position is 8913.67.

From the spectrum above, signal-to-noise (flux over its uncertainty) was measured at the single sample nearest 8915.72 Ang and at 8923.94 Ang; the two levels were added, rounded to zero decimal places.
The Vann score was 96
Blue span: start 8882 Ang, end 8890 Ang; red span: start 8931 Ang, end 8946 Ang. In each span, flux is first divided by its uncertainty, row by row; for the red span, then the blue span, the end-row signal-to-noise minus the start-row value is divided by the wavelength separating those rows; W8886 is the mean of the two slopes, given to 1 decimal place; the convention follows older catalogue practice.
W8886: -5.1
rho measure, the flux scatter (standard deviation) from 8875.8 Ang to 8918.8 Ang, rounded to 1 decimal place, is 0.7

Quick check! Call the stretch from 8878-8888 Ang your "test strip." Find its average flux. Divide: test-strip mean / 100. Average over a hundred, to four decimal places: 0.3661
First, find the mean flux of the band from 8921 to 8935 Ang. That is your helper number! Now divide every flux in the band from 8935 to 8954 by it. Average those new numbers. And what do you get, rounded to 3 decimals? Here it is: 0.993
